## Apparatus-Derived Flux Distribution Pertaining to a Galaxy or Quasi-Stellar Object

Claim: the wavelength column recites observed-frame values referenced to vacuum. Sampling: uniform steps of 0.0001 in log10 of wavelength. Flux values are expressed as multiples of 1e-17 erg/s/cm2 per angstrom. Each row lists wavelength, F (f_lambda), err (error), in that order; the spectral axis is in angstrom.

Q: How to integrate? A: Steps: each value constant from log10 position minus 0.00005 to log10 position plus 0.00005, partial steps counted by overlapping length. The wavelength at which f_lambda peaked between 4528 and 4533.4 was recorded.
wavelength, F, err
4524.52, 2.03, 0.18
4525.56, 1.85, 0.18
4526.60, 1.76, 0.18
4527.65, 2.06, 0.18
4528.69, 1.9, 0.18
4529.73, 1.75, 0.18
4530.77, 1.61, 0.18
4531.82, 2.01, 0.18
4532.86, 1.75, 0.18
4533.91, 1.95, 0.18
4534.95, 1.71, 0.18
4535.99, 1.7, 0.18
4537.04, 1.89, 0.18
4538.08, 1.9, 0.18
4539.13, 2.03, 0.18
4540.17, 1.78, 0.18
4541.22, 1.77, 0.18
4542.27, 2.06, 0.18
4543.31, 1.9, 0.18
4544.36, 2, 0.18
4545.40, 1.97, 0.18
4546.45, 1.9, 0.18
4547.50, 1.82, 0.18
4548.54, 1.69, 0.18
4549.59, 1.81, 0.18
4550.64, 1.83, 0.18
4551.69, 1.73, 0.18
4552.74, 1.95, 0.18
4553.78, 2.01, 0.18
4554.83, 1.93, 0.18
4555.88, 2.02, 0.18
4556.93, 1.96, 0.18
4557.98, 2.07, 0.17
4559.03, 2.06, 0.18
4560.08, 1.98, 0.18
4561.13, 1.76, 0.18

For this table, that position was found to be 4531.82 angstrom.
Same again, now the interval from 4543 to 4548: 4544.36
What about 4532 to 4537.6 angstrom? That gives 4533.91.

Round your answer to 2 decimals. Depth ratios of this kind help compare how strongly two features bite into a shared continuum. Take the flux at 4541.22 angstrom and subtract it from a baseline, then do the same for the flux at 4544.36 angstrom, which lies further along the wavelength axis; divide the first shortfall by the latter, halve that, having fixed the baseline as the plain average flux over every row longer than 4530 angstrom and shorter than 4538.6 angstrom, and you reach -0.12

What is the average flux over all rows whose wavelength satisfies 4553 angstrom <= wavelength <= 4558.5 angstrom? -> 2.00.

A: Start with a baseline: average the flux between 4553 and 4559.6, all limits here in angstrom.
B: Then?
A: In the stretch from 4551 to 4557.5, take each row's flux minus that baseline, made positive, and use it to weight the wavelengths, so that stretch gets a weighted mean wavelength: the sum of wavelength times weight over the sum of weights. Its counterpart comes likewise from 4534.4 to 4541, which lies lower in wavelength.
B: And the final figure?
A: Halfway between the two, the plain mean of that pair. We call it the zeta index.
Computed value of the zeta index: 4545.0 angstrom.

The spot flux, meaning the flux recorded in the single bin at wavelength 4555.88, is 2.02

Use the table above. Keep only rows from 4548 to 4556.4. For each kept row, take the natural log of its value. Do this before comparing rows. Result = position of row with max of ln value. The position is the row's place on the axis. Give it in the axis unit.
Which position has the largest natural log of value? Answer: 4555.88 angstrom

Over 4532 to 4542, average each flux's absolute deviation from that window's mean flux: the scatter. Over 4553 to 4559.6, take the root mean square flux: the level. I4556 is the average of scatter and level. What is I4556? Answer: 1.05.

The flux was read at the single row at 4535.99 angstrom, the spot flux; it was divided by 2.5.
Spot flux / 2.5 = 0.68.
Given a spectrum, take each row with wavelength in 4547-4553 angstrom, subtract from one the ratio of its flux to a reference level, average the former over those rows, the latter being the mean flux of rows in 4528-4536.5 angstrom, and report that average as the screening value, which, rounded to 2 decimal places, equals 0.00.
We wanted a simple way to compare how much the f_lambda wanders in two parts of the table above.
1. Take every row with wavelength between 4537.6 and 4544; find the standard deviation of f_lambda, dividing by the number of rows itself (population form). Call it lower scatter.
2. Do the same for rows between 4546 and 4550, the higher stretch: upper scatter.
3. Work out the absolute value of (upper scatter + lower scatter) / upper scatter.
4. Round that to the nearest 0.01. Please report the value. 2.48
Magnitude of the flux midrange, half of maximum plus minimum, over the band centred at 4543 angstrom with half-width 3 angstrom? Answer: -0.71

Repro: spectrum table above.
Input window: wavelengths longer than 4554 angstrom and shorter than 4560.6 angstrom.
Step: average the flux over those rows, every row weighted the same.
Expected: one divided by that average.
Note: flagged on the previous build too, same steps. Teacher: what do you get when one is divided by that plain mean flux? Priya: 0.499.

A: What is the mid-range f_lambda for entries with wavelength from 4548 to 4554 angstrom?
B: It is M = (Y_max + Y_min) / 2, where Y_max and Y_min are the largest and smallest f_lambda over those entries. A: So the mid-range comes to 1.85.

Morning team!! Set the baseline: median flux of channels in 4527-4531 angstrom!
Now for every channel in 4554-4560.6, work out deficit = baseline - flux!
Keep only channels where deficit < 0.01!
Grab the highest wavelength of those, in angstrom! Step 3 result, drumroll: 4560.08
